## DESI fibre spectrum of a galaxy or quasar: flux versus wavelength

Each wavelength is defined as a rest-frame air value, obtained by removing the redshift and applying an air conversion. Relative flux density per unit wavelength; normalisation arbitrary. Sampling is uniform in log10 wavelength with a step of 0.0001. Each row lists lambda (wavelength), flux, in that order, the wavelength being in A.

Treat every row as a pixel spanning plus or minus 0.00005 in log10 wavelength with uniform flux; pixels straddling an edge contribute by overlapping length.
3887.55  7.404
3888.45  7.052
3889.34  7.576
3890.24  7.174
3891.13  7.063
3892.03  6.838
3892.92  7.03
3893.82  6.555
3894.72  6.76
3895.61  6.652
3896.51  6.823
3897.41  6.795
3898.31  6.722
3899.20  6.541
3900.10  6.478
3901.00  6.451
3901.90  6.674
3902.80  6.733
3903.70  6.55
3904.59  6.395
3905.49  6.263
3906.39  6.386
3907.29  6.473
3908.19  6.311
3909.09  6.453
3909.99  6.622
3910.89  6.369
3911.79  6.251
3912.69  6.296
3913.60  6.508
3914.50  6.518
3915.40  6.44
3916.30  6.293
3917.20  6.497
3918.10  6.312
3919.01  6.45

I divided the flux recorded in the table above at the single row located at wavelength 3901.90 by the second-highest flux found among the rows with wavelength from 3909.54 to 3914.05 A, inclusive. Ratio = 1.03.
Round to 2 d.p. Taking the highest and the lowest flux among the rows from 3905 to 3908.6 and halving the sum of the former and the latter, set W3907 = 6.37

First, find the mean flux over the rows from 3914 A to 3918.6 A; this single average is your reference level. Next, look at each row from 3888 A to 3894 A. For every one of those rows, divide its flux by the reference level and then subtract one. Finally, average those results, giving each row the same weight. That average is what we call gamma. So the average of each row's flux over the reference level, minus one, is 0.10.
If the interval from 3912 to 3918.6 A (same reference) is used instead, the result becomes 0.00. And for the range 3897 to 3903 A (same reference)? 0.03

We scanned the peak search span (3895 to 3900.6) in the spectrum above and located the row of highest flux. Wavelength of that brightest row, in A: 3896.51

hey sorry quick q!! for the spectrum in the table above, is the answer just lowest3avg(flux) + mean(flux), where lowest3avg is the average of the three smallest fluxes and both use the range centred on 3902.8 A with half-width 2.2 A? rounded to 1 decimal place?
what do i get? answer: 13.0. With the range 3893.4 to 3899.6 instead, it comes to 13.3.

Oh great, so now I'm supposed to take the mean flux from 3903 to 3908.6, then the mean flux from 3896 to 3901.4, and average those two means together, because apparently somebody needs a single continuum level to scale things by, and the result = 6.52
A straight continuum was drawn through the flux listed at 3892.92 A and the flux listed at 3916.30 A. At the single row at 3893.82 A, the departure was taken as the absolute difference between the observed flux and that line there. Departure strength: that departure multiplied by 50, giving 22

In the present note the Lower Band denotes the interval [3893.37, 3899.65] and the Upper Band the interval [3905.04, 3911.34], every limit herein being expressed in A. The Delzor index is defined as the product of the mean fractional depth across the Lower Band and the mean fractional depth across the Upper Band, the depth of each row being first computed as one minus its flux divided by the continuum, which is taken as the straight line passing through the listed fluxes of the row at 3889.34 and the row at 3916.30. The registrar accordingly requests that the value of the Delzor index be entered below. 0.0030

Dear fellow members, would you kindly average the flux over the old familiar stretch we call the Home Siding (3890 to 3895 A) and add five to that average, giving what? 11.9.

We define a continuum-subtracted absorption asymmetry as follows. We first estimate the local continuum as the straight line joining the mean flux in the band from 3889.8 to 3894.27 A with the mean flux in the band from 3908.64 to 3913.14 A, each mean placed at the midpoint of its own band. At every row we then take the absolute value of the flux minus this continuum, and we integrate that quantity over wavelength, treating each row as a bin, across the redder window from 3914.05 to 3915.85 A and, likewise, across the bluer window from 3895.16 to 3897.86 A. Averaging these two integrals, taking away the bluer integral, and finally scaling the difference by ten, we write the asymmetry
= 0.8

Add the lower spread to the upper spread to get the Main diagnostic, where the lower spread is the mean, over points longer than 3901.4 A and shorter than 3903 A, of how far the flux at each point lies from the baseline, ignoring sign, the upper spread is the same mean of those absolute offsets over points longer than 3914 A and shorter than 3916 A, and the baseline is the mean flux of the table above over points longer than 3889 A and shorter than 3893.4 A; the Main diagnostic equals 1.09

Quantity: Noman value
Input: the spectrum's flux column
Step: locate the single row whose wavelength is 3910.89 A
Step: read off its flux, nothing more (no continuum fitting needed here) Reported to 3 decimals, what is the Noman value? 6.369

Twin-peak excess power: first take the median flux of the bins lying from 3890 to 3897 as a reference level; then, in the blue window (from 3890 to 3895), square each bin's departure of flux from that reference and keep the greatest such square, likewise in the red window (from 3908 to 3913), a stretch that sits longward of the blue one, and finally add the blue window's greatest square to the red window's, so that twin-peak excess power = 0.45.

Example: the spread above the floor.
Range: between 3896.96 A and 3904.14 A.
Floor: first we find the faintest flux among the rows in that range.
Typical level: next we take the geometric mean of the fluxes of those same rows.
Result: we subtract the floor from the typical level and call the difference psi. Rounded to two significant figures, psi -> 0.17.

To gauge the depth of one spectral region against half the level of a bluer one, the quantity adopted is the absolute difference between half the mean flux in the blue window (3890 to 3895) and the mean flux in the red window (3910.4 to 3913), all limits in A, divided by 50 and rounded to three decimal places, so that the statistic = 0.057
